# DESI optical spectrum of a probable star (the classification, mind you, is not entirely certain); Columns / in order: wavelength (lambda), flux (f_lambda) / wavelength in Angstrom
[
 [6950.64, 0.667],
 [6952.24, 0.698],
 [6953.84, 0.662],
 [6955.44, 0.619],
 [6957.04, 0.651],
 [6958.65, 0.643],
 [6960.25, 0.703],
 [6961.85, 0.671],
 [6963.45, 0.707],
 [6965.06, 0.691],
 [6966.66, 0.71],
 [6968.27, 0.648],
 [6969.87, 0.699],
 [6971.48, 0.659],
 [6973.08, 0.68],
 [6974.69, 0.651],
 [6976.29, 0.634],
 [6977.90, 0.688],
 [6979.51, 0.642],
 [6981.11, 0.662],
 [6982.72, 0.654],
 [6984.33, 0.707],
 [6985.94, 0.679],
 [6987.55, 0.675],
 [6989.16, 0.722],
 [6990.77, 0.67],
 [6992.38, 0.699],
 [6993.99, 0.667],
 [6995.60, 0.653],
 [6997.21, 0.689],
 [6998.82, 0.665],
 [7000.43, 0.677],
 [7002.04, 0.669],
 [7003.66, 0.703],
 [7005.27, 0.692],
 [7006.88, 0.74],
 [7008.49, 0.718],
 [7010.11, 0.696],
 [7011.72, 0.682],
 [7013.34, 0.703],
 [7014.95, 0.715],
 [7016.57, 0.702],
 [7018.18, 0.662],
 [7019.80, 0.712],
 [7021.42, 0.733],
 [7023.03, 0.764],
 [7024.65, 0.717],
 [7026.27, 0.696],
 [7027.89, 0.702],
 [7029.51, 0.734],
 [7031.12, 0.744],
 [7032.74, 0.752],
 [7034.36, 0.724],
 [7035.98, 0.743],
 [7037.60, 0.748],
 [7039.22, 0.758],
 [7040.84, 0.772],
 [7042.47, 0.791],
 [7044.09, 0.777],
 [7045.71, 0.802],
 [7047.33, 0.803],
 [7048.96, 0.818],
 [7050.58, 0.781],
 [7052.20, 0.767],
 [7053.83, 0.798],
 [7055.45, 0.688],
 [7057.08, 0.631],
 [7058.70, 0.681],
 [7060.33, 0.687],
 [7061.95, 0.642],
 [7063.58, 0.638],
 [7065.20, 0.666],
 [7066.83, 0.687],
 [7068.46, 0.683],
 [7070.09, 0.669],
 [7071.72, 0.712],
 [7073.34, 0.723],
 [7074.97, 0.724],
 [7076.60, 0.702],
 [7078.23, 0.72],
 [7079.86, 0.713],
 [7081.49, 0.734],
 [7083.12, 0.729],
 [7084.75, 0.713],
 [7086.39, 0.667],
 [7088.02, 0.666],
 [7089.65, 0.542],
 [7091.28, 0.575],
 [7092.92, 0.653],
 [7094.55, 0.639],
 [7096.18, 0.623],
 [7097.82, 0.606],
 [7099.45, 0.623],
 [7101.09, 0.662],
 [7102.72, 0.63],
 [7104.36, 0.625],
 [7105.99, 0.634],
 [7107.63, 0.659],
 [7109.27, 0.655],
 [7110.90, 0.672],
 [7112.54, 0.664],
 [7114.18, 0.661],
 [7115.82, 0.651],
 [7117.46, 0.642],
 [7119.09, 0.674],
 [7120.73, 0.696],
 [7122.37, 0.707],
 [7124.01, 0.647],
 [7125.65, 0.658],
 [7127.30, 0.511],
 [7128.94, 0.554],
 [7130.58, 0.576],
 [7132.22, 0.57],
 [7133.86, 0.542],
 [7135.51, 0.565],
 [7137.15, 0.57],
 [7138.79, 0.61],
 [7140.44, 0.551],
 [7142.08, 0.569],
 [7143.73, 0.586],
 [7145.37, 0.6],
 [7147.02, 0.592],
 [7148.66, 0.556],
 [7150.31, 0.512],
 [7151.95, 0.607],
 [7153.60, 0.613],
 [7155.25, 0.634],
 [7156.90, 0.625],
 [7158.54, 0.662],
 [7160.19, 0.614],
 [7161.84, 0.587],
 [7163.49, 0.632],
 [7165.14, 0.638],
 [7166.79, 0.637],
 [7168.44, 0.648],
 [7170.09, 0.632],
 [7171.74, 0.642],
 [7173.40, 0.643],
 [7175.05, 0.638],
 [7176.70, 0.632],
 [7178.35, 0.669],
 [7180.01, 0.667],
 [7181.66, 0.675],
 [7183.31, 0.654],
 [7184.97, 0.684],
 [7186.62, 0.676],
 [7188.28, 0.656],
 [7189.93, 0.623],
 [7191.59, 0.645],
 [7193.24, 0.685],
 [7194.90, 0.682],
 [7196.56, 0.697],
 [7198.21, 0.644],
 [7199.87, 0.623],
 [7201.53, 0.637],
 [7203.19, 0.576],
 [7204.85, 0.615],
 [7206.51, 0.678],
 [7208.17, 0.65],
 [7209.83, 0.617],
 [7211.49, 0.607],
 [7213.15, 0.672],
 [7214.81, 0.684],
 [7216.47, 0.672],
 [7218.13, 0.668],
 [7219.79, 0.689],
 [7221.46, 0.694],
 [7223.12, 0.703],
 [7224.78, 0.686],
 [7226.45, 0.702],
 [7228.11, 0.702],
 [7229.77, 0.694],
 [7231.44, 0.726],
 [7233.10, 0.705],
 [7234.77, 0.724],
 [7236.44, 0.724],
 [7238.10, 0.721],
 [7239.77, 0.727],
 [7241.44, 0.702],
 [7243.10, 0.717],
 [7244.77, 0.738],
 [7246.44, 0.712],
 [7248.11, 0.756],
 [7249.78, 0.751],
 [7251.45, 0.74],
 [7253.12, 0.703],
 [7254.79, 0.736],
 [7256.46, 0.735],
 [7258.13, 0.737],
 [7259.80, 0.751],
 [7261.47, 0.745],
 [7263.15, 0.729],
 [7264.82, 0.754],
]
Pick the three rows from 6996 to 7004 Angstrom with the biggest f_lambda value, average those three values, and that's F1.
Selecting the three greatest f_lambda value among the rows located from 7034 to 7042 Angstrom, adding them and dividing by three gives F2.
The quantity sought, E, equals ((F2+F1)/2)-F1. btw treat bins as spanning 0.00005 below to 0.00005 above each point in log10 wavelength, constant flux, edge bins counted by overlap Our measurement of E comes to 0.03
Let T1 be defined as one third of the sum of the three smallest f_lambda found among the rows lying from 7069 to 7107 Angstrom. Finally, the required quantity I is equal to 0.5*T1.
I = 0.287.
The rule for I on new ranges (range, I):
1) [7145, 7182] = 0.276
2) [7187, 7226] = 0.300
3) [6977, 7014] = 0.325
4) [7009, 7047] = 0.340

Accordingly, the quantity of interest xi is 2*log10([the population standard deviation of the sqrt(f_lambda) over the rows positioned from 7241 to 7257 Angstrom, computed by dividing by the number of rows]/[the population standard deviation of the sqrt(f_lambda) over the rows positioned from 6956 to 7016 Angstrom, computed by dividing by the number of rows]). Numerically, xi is -0.3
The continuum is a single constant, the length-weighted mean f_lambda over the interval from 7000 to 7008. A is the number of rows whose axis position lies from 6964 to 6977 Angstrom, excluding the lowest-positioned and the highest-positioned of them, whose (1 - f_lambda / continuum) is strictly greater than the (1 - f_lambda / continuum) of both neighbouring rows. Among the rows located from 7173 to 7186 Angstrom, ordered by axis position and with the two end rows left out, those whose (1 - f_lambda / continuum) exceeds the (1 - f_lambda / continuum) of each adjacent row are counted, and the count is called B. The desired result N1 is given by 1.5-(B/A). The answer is 0.0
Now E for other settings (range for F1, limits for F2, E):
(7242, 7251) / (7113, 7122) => -0.04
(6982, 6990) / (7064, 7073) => 0.00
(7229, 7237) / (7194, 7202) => -0.03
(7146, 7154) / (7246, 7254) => 0.07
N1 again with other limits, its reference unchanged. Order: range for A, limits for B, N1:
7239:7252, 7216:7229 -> 0.5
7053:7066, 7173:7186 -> 0.0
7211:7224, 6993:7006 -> -1.5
